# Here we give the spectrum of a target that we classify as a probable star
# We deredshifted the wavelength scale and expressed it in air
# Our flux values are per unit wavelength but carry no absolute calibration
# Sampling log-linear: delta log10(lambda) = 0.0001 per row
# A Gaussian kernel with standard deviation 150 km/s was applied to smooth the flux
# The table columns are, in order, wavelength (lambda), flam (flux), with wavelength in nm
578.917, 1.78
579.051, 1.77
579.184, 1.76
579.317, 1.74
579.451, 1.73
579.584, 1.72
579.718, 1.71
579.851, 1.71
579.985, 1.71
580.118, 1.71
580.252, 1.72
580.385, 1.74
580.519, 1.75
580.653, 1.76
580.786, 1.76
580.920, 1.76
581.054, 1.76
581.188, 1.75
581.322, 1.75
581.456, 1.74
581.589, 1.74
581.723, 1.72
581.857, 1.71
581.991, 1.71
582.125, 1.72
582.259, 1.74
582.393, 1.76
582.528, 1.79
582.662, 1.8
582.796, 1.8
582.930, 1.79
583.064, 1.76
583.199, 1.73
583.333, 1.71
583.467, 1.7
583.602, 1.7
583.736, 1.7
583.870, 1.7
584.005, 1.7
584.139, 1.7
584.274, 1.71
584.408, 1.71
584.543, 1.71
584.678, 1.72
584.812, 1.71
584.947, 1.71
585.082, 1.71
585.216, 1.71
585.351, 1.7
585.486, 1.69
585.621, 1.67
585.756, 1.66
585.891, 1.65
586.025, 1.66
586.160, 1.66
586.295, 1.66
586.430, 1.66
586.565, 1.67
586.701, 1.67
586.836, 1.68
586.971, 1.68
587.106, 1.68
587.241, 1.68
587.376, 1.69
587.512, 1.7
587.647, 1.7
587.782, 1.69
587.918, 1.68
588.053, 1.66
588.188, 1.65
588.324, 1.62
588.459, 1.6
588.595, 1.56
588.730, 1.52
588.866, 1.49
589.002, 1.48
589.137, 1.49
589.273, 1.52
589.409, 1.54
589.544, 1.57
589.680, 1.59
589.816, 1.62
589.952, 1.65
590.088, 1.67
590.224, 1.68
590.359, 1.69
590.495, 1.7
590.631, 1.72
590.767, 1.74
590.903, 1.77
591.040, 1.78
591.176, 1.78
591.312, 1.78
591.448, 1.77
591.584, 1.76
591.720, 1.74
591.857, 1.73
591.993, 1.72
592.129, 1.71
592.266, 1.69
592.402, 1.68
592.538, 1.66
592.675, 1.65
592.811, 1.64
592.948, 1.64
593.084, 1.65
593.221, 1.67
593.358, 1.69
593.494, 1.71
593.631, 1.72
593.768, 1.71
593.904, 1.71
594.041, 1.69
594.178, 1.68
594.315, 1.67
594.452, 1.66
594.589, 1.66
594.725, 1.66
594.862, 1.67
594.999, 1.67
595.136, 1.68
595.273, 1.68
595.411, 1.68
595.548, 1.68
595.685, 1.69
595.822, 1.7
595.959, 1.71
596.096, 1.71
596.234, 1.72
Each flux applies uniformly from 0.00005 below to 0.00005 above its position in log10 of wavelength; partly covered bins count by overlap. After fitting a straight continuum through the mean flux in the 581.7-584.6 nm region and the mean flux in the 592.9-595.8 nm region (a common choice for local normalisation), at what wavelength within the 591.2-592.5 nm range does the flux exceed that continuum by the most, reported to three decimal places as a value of 591.312 nm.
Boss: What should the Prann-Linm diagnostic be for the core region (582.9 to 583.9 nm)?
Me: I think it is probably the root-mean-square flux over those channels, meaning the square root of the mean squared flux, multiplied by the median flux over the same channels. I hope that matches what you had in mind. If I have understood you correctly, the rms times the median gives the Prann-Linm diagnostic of 2.94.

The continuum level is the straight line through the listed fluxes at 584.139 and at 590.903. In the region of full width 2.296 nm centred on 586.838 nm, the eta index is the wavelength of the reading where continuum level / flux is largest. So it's 585.891 nm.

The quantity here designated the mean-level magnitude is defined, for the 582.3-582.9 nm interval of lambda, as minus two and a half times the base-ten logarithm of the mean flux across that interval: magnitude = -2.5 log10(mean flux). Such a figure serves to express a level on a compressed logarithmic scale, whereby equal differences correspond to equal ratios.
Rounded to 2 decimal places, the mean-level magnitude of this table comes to -0.63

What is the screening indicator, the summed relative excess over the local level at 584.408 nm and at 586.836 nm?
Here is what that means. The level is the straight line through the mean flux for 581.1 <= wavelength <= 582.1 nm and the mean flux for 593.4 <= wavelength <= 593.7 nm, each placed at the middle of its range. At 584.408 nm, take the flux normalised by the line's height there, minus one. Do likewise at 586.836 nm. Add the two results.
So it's -0.036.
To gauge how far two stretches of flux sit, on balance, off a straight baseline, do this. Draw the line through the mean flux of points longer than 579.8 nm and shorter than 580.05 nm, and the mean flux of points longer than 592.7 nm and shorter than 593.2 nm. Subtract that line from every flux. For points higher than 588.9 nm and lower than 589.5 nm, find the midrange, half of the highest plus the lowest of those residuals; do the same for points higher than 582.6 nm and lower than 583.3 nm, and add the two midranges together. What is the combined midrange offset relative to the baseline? -0.08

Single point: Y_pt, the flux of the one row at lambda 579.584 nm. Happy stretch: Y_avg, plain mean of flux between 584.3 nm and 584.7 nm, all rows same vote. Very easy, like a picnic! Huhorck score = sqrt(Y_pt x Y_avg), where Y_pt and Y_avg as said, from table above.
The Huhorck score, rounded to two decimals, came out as 1.72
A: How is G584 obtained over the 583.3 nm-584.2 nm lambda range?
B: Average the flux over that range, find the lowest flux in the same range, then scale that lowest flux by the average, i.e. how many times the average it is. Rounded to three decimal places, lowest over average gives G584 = 0.999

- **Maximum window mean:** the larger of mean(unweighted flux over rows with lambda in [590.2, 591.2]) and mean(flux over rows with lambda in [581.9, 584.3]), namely 1.734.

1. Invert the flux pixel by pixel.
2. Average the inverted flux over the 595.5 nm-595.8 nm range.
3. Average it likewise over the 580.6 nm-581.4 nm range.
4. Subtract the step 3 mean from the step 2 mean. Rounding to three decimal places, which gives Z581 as 0.024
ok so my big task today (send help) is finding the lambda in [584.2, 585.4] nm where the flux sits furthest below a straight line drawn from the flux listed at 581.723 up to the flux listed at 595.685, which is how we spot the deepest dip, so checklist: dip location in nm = 585.351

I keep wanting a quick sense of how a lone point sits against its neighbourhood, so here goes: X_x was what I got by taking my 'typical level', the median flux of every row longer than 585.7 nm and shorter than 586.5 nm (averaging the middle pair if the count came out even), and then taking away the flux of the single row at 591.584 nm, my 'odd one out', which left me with -0.10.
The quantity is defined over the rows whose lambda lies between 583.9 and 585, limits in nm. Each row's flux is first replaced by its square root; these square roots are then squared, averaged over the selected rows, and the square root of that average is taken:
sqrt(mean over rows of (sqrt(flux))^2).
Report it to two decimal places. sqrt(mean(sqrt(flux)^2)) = 1.31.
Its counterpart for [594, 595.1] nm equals 1.29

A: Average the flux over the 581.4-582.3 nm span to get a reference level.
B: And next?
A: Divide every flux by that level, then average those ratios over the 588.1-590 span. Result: 0.906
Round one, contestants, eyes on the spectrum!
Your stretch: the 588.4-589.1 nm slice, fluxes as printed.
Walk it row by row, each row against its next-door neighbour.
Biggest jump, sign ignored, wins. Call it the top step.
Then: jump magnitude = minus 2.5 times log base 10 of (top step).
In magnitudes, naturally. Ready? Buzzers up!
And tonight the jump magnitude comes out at 3.49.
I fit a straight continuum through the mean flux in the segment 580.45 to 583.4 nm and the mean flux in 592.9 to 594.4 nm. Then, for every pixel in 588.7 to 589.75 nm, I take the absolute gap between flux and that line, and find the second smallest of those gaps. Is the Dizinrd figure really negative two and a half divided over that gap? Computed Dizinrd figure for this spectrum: -18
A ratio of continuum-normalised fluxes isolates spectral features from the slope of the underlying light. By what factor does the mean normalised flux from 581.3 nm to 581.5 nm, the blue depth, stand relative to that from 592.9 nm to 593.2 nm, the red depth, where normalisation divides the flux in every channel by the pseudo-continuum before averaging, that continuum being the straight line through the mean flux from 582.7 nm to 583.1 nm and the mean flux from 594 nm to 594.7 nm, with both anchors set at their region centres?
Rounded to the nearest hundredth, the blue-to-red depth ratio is 0.99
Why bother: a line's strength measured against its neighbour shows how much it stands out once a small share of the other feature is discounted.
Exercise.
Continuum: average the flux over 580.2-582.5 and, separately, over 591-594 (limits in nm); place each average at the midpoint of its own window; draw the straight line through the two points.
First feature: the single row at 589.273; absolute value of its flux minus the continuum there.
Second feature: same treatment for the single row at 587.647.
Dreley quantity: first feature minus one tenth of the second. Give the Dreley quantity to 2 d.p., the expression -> 0.20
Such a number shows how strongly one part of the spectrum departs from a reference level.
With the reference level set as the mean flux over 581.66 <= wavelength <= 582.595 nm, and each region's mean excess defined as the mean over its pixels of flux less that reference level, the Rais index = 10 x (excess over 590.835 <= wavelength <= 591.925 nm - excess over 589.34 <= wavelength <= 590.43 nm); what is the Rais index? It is 1.4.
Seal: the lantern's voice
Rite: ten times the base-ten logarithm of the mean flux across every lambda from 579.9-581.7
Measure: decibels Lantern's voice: 2.41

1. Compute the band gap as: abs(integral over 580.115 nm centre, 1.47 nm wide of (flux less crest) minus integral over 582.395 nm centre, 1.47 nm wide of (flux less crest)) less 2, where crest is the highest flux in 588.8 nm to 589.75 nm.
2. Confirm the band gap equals -1.962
